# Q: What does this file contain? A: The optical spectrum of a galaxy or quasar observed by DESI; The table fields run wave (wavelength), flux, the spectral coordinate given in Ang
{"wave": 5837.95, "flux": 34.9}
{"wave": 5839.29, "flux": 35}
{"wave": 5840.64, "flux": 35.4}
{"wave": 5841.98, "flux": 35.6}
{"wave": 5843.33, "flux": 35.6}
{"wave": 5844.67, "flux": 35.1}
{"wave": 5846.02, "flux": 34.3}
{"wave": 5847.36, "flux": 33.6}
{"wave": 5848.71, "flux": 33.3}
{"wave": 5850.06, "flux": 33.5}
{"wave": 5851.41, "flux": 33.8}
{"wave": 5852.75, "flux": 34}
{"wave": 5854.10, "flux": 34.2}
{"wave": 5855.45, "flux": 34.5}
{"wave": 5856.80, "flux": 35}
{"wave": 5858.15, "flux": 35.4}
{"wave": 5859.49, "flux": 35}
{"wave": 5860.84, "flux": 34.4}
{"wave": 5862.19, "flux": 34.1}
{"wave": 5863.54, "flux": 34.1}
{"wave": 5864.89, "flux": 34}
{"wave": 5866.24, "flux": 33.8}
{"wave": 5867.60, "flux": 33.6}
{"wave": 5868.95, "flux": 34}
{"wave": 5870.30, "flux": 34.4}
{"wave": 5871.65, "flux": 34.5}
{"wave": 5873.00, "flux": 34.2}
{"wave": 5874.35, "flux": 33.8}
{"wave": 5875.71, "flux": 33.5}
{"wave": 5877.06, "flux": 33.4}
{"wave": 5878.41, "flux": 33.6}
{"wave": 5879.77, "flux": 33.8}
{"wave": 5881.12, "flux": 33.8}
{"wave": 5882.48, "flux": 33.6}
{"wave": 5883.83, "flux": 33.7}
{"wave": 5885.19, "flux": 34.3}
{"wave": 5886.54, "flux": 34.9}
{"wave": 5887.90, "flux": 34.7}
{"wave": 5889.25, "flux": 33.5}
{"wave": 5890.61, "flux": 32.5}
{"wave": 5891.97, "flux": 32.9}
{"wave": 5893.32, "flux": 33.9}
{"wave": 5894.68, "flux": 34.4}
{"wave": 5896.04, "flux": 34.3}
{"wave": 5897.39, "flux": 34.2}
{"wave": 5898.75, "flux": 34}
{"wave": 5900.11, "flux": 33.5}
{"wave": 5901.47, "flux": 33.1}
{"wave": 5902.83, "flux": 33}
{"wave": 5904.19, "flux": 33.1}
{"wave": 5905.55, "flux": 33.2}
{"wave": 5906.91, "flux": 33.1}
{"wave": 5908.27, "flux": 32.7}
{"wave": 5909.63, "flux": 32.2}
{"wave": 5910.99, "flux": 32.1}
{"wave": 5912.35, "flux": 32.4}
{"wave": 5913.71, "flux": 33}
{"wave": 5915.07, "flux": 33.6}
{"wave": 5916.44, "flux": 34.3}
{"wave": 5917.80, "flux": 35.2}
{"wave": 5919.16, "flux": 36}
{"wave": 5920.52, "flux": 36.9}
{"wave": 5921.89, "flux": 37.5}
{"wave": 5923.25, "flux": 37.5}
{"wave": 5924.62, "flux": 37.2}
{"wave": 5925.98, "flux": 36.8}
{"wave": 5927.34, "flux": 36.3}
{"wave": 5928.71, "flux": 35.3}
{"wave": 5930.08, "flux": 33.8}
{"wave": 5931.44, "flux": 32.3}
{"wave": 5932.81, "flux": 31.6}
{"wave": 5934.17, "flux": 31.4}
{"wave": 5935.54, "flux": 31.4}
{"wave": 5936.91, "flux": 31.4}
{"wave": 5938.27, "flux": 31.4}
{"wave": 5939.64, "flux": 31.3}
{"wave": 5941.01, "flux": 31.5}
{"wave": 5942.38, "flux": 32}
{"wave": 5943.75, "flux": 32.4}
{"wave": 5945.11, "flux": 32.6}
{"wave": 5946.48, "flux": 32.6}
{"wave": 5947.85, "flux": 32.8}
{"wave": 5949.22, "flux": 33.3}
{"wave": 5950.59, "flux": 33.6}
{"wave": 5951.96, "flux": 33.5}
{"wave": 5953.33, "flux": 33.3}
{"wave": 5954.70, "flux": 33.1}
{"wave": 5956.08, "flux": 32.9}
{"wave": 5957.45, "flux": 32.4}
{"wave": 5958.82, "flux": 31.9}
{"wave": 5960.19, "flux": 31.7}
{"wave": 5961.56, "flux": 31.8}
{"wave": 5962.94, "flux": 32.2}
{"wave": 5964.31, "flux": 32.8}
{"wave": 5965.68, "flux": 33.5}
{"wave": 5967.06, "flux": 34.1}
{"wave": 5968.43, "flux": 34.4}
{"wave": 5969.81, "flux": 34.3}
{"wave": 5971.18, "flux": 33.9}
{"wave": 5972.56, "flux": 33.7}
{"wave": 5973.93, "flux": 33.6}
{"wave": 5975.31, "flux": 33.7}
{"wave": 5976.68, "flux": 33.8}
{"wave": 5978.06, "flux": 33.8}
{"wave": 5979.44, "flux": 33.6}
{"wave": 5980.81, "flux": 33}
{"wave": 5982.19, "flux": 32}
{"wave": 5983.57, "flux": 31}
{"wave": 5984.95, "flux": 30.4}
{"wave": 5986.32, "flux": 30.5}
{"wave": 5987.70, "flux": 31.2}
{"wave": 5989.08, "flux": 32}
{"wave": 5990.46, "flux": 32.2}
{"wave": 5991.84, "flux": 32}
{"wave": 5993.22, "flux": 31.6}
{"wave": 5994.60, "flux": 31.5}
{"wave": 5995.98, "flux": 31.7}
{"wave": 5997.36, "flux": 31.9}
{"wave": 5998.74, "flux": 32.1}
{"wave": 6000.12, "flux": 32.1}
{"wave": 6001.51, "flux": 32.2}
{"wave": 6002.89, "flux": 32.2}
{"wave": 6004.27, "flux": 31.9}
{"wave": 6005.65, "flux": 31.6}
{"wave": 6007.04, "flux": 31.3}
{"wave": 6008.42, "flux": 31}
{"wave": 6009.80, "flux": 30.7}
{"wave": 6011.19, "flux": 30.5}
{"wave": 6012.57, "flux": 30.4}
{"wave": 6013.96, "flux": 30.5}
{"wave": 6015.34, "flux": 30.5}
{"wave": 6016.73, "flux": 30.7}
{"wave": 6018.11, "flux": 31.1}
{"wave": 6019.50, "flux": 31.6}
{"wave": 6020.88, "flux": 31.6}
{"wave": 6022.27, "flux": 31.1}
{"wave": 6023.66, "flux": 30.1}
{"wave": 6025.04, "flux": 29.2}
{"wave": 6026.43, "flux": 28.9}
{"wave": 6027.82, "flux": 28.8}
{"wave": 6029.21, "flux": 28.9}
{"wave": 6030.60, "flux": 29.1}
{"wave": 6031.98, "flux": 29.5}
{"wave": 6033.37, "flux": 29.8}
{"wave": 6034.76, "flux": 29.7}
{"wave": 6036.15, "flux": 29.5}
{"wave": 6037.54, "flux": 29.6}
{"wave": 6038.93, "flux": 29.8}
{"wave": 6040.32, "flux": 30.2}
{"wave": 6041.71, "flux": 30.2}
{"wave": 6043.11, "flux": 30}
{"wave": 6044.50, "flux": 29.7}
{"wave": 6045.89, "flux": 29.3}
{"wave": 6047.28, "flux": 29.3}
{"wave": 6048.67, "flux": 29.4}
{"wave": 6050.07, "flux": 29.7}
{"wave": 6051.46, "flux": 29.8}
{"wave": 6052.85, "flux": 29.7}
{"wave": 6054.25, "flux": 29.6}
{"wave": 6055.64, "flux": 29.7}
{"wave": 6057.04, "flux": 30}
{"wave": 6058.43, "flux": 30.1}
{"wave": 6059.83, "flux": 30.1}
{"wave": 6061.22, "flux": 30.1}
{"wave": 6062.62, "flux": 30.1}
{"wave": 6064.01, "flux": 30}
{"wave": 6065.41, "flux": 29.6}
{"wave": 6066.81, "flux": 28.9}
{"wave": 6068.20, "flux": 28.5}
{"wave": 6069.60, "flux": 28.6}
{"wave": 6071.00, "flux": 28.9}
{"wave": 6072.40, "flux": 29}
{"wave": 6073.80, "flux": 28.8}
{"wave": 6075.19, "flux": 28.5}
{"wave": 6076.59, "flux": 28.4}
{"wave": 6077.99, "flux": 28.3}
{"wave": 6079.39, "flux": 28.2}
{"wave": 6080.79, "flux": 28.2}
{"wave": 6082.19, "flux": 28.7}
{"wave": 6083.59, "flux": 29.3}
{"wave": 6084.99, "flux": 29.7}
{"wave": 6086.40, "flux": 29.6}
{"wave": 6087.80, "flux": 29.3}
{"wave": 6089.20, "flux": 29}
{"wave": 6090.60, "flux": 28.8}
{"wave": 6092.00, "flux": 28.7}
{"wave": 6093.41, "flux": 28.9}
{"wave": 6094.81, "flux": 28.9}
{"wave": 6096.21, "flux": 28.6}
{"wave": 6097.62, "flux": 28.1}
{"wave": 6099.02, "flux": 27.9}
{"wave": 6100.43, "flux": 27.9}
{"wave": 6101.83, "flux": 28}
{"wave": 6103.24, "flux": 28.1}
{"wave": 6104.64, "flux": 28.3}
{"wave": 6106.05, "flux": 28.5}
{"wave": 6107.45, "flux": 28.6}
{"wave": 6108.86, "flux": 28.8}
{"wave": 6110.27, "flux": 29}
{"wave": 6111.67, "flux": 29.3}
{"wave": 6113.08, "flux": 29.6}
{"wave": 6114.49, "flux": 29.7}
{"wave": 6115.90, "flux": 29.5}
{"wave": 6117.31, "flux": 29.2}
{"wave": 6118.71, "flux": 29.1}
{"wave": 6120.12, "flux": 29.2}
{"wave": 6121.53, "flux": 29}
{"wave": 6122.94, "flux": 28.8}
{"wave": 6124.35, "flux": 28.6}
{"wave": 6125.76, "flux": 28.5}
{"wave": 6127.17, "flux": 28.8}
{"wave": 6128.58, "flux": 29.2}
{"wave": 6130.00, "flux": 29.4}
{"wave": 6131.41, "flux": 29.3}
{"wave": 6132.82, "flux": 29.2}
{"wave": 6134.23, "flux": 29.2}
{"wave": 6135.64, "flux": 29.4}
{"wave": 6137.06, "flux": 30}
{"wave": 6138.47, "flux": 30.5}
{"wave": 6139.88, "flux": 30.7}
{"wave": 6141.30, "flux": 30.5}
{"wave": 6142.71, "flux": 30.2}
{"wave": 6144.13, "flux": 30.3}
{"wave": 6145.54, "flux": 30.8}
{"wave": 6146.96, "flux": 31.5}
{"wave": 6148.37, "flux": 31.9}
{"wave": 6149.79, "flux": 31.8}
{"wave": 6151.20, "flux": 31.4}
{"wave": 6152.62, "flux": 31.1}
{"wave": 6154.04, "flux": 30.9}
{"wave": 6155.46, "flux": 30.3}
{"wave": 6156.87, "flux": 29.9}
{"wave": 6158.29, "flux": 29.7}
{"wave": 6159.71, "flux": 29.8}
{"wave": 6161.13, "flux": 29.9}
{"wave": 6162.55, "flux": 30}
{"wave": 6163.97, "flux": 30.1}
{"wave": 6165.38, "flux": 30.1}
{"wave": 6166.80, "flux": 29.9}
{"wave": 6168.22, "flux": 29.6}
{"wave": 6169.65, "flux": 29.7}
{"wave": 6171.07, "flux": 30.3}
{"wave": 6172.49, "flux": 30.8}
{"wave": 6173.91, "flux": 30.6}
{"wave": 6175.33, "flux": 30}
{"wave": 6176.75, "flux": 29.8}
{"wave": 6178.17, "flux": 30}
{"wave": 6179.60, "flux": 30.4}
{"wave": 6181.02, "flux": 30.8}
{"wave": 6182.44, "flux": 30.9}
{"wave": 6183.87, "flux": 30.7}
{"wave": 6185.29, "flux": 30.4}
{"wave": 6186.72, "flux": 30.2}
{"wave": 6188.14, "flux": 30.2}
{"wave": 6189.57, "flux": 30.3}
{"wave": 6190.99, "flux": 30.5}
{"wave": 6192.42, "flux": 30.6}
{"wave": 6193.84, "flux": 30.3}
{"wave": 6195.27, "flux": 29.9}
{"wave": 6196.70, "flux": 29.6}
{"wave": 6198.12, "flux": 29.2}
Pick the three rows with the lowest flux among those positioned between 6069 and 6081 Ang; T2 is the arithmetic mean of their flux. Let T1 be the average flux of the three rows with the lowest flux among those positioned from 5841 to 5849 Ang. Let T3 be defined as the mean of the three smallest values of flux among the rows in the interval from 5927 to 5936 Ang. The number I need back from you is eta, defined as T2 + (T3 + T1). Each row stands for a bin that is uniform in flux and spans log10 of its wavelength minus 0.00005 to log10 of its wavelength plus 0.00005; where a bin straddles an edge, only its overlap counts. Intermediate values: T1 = 33.7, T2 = 28.2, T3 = 31.5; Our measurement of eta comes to 93.4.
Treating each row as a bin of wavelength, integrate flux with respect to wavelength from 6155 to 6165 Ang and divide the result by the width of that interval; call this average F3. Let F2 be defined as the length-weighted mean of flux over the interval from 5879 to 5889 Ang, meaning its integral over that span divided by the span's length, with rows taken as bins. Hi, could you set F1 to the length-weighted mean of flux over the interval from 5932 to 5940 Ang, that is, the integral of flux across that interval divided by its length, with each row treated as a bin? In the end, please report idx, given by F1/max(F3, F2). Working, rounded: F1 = 31.4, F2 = 34.1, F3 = 30.0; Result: 0.92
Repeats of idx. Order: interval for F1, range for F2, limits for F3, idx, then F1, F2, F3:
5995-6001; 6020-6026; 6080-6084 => 1.05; 31.9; 30.5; 28.7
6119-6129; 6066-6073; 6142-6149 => 0.93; 28.9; 28.8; 30.9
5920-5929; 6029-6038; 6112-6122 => 1.25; 36.8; 29.5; 29.3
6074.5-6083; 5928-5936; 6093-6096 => 0.87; 28.4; 32.7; 28.9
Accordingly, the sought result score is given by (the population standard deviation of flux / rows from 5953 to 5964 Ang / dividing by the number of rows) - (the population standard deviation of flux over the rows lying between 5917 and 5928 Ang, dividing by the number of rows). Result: -0.2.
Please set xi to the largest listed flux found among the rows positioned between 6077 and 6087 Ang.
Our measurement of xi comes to 29.7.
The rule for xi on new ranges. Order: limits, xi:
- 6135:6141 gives 30.7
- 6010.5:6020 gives 31.6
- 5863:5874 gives 34.5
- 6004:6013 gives 31.9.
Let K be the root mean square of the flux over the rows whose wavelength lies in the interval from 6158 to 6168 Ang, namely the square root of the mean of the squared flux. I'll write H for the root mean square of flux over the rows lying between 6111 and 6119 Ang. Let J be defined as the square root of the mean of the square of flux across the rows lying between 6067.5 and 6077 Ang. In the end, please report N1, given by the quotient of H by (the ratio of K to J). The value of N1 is 28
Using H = 29.4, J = 28.7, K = 29.9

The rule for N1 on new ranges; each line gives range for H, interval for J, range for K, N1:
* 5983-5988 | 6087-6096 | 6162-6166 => 30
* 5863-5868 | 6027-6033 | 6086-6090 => 34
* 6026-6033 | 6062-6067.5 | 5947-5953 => 26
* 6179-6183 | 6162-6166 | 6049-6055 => 31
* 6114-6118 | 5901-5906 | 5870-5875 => 28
